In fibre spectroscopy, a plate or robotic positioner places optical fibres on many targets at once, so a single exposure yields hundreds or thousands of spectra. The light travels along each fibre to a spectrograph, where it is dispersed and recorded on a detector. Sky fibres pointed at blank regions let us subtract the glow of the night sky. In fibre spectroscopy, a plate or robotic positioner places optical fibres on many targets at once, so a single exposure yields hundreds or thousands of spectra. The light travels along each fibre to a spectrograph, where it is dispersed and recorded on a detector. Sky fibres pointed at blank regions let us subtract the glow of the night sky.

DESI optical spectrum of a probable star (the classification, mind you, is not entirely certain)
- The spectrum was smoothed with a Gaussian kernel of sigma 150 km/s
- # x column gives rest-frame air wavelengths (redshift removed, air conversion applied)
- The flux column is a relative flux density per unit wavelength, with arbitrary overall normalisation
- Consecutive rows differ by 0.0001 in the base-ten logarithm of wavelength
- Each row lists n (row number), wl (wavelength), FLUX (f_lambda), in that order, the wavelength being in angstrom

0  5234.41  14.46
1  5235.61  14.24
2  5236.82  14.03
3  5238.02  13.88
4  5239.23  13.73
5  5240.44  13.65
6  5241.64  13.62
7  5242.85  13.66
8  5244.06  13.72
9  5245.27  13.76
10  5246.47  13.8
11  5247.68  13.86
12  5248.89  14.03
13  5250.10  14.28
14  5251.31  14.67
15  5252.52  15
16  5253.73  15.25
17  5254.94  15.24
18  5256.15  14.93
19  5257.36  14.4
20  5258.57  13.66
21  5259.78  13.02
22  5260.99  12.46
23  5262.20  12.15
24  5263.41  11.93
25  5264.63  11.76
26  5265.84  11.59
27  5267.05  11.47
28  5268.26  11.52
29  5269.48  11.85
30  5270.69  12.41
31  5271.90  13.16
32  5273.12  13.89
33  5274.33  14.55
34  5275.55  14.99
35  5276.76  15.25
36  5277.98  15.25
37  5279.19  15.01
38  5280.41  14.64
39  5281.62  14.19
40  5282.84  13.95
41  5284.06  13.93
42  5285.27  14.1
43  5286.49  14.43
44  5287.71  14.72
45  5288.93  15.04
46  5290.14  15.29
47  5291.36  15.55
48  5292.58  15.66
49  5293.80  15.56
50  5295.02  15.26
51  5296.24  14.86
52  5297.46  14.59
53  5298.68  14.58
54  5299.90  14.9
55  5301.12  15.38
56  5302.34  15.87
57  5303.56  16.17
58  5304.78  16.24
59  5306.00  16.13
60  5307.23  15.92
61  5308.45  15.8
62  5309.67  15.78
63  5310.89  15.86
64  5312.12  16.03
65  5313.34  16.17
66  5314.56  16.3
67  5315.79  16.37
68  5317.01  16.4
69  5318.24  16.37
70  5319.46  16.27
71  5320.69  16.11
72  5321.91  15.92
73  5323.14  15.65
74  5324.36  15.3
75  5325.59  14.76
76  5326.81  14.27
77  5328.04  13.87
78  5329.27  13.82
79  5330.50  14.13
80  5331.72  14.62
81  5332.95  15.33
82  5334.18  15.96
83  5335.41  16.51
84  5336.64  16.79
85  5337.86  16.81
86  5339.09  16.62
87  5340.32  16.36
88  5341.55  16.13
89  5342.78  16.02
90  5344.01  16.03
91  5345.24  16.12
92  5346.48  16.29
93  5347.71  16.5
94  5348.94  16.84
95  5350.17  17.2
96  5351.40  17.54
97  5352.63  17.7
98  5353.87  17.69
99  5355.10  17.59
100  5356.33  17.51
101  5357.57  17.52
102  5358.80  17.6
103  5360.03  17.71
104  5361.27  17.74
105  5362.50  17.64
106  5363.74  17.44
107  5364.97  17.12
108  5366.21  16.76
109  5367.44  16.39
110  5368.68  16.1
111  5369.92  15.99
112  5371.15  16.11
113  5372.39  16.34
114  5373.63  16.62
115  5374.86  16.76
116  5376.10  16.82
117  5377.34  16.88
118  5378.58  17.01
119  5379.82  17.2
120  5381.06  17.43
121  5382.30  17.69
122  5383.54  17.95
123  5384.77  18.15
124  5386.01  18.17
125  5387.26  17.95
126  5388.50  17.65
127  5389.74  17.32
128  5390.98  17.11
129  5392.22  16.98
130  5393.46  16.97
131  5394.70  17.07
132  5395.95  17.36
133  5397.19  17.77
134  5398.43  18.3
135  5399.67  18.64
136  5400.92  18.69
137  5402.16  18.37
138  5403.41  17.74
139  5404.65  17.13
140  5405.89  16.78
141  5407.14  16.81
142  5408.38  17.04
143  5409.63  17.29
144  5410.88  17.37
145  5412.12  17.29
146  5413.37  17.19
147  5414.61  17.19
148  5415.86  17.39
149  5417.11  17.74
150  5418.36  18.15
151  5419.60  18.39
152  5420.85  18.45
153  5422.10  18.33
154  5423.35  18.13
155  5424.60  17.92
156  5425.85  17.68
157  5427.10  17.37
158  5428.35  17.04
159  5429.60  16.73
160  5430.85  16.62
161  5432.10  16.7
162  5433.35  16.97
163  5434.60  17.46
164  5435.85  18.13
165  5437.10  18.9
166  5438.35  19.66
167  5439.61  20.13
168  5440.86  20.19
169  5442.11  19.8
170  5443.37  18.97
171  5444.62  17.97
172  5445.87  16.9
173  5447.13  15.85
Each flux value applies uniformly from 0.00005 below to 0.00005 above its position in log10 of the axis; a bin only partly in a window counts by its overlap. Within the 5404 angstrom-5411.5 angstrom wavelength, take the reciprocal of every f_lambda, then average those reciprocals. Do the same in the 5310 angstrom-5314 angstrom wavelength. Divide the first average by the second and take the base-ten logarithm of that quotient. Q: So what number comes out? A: -0.028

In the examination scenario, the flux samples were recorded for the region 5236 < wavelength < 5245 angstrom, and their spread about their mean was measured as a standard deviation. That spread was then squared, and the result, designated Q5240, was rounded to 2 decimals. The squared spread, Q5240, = 0.02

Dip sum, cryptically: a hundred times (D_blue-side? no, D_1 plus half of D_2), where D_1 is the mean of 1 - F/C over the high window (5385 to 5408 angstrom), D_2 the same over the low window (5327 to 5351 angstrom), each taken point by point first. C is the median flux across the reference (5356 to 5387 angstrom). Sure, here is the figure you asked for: 1.5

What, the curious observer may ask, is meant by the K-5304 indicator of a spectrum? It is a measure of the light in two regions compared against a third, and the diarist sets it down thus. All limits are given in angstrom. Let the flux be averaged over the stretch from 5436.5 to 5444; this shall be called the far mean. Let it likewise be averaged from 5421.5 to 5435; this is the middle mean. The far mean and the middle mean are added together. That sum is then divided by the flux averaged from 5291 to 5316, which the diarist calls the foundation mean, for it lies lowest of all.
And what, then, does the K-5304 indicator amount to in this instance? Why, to 2.36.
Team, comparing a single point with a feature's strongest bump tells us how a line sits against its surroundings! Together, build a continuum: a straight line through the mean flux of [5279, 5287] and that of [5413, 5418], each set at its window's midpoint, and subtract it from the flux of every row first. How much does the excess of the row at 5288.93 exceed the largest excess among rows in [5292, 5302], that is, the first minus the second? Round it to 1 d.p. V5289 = -0.5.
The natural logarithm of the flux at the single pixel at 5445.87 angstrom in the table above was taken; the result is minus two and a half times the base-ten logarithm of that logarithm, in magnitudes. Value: -1.13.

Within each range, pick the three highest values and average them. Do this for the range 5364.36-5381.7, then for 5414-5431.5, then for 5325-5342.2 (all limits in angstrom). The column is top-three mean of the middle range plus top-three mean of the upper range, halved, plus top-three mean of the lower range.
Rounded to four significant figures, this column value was 34.56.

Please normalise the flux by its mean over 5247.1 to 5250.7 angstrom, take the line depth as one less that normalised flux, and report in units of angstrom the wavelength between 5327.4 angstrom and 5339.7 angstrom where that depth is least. 5337.86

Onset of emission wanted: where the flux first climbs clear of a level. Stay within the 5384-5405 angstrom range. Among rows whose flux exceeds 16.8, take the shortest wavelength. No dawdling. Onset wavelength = 5384.77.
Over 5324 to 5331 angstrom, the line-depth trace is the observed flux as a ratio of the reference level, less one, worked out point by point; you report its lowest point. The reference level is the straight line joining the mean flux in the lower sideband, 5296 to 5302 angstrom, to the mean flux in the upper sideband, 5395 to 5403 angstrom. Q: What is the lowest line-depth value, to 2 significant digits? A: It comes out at -0.13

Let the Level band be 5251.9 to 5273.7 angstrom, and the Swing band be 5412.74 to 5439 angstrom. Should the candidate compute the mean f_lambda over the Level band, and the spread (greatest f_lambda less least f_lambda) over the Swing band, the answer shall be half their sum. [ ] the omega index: 8.1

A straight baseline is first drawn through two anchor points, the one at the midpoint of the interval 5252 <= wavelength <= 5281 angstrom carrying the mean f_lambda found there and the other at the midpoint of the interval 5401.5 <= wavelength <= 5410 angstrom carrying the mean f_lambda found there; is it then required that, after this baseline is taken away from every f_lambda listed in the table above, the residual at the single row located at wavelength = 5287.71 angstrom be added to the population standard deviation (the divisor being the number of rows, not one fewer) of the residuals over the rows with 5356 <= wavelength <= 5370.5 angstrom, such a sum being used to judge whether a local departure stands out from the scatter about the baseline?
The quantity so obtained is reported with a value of 1.3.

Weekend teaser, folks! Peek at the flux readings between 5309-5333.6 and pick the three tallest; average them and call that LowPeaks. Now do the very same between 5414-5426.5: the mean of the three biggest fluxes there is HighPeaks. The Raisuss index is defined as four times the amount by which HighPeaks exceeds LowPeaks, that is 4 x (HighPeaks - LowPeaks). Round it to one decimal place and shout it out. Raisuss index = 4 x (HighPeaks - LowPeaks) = 8.0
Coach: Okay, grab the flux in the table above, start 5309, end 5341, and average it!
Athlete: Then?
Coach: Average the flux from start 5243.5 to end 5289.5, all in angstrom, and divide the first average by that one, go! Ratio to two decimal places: 1.14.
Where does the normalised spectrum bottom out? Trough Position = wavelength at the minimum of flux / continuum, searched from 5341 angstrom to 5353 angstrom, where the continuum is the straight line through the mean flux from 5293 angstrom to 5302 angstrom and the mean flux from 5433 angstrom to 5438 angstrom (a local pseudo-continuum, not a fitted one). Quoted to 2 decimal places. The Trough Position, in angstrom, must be 5344.01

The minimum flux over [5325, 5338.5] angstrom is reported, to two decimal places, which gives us 13.82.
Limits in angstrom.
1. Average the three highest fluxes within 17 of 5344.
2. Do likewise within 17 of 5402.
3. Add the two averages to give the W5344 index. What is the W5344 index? 36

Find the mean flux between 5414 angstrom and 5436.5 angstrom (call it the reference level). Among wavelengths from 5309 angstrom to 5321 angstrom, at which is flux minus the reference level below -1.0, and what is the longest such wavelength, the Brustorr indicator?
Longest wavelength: 5320.69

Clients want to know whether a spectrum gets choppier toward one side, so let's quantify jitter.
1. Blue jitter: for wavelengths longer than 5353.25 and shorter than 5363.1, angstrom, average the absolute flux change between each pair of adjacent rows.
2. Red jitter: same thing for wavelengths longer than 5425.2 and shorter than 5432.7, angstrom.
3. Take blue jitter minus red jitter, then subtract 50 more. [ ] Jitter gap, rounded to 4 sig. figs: -50.16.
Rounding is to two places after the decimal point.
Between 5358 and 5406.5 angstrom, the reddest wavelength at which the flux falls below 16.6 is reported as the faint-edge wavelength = 5372.39 angstrom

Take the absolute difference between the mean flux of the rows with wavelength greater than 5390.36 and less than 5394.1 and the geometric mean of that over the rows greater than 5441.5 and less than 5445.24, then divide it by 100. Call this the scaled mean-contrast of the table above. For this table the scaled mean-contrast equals 0.019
